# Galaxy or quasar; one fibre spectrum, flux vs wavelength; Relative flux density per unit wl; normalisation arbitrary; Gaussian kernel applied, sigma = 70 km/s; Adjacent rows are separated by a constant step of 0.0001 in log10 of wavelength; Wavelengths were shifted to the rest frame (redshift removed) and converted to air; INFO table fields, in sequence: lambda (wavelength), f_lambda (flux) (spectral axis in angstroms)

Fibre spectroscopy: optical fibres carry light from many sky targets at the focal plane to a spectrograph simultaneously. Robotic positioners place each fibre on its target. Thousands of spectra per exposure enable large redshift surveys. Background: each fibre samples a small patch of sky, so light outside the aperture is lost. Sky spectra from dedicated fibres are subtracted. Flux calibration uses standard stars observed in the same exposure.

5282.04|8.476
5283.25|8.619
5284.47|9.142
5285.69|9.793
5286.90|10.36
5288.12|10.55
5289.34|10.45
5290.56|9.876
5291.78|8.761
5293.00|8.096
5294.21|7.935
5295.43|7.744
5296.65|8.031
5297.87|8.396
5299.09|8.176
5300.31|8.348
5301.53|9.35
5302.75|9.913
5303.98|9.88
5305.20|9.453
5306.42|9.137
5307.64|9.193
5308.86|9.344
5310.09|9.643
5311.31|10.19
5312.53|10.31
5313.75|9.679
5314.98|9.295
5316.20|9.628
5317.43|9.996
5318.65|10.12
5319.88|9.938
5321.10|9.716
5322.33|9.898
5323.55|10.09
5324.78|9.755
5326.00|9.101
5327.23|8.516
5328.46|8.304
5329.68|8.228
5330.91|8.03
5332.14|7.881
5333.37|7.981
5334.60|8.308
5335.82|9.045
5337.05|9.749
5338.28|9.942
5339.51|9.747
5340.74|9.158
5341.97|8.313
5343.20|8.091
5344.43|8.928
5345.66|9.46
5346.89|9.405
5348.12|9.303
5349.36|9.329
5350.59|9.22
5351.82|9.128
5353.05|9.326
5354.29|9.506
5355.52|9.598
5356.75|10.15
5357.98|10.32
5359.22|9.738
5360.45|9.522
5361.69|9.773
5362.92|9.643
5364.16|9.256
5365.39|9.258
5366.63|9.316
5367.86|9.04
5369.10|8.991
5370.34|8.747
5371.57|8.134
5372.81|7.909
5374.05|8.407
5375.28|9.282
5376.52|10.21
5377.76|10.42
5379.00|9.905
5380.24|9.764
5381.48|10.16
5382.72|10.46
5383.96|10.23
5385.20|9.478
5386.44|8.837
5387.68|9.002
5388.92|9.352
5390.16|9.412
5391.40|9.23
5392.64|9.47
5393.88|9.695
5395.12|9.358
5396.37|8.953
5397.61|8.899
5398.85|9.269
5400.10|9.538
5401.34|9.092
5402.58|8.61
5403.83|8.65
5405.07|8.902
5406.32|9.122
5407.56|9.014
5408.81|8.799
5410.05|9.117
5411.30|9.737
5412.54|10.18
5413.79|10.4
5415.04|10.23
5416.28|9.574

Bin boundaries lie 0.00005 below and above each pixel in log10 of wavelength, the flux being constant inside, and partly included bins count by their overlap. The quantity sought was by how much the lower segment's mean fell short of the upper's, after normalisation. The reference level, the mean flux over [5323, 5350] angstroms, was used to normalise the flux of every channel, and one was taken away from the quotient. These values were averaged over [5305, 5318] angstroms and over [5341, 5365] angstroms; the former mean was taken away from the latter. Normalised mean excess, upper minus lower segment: -0.029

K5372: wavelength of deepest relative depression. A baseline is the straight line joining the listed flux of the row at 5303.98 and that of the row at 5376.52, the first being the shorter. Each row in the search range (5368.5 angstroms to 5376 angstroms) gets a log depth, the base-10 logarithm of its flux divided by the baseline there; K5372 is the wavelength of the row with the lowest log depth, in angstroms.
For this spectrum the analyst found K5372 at 5372.81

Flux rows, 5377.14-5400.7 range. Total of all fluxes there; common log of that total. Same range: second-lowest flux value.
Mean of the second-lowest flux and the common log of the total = 5.6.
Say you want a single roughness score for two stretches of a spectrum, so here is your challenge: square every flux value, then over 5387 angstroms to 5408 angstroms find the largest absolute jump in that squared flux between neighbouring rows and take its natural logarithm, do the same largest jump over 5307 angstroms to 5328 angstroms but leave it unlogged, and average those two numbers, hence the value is 7.4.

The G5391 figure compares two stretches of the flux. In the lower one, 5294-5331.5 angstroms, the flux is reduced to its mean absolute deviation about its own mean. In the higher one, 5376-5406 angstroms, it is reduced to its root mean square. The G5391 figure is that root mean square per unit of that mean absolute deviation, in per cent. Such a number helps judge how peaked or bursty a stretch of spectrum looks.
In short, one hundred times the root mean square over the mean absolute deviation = 1395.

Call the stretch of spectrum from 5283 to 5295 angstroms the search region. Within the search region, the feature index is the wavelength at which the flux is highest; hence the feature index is 5288.12 angstroms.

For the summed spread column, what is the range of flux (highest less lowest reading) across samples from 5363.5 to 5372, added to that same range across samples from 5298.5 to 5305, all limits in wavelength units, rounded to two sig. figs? 2.9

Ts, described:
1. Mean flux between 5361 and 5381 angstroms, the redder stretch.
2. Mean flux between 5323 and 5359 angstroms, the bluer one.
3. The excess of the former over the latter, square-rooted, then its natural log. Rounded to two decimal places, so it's -0.94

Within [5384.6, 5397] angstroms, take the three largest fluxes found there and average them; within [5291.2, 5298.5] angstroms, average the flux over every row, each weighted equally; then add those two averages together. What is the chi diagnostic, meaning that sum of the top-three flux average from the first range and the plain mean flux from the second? 17.7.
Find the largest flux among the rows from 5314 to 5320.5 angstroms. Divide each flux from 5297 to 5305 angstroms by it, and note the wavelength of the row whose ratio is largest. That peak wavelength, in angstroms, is 5302.75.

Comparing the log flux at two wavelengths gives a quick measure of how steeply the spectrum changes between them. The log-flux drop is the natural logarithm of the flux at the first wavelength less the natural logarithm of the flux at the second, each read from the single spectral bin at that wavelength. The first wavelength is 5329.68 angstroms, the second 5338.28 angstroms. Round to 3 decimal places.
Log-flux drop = -0.189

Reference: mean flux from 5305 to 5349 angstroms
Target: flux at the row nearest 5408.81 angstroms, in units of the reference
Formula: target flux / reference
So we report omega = 0.95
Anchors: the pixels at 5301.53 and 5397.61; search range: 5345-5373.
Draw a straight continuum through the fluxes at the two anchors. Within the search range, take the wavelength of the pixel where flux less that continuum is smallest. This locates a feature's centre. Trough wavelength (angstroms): 5372.81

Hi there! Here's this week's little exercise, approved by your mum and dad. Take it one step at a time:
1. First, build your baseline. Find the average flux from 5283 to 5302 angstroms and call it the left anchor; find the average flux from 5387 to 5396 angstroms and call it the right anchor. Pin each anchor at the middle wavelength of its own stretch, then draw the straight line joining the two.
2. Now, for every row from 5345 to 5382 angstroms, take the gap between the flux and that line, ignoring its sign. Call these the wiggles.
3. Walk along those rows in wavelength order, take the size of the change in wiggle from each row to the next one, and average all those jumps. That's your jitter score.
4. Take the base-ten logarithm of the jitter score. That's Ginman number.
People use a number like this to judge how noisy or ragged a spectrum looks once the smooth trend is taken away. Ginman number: -0.57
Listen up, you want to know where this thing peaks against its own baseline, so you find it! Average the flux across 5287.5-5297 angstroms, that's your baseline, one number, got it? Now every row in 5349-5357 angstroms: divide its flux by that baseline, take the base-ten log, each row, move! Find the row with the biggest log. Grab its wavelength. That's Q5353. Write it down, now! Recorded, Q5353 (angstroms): 5356.75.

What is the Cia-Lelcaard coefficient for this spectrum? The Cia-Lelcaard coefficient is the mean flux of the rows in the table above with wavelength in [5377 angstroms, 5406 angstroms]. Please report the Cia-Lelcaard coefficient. 9.42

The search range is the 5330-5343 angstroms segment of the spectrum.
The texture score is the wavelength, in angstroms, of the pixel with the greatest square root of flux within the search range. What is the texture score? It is 5338.28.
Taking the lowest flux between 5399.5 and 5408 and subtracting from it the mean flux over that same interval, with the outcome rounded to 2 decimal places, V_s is -0.38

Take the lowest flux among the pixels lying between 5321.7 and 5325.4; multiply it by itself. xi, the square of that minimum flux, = 95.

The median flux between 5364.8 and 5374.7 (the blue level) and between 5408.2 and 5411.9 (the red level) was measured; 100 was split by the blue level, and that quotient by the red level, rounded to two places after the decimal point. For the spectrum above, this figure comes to 1.24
